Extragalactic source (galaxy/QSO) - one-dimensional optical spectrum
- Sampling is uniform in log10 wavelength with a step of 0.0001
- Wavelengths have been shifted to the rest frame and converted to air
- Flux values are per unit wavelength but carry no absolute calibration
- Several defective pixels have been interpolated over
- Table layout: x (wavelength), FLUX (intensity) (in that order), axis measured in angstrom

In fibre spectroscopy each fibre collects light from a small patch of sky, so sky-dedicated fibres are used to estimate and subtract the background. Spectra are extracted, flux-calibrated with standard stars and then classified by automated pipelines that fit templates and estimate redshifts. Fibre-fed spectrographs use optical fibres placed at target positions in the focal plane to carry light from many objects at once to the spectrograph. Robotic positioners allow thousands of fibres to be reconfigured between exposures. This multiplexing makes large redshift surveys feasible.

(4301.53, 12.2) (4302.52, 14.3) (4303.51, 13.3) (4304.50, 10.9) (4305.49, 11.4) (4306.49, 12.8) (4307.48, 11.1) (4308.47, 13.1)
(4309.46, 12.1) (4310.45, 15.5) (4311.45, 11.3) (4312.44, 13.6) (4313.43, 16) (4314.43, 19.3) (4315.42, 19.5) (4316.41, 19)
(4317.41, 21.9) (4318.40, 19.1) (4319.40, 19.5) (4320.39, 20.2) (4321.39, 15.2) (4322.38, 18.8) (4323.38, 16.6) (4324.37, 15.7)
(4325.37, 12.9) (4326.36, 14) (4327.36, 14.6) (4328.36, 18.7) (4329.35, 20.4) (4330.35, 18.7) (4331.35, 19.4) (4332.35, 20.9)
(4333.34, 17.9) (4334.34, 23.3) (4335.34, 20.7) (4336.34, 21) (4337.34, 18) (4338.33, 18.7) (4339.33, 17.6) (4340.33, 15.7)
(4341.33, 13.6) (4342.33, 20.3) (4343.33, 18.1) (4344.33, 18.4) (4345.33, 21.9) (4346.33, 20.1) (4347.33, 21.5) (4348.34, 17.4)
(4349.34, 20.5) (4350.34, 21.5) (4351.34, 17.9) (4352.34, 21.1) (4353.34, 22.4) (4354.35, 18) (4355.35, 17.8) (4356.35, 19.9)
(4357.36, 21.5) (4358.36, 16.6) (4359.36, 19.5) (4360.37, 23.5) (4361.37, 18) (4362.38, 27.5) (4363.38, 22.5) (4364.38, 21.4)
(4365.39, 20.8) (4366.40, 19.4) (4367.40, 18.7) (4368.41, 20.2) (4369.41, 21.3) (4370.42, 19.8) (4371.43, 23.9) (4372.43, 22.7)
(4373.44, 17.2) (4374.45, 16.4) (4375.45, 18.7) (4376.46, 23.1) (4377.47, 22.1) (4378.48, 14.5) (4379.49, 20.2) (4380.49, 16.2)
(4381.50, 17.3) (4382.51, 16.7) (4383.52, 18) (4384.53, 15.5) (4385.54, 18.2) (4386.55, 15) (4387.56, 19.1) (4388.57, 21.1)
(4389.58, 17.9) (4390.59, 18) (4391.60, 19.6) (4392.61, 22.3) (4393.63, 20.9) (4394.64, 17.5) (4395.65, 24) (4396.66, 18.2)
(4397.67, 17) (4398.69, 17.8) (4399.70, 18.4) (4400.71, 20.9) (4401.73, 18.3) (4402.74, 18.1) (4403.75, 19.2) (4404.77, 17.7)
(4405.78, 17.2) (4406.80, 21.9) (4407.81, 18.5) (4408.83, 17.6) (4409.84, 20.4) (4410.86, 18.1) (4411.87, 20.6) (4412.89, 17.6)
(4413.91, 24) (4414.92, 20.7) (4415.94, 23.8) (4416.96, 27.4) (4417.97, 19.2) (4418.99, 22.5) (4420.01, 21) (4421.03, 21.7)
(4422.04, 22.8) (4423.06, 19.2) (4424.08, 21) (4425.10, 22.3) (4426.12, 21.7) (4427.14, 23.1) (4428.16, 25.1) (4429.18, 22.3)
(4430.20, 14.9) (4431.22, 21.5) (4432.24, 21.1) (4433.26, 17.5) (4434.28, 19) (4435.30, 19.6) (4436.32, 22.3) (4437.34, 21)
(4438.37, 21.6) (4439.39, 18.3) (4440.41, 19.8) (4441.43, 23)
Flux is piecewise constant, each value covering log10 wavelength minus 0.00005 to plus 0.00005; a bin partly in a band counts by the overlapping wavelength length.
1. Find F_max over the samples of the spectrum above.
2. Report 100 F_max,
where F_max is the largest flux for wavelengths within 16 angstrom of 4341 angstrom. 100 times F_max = 2330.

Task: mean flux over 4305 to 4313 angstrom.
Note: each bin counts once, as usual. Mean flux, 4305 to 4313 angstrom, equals 12.6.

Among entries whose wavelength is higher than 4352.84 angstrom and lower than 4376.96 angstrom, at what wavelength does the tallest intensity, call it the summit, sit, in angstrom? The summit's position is 4362.38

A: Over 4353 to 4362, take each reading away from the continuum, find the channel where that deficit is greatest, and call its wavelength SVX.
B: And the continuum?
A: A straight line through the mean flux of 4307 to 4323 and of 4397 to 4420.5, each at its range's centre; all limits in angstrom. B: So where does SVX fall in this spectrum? 4358.36 angstrom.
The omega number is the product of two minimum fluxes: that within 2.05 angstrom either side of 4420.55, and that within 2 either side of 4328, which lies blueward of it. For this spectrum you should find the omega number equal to 294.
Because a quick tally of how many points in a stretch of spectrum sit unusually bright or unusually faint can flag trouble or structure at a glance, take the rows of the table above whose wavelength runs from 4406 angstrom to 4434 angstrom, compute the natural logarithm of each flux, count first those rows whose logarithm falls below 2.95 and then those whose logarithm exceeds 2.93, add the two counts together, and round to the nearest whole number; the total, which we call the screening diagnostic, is 27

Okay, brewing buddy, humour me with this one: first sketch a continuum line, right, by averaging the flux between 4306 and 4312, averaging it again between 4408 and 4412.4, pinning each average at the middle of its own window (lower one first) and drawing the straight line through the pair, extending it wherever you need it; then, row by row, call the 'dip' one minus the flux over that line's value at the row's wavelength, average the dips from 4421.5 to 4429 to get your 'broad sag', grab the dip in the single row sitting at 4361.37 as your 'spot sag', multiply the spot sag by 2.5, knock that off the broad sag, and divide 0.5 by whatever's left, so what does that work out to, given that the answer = 2.4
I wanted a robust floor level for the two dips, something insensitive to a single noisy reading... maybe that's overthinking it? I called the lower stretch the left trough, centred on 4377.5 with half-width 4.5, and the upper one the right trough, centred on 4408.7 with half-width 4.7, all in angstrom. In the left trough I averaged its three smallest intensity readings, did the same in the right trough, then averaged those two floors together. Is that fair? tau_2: 16.6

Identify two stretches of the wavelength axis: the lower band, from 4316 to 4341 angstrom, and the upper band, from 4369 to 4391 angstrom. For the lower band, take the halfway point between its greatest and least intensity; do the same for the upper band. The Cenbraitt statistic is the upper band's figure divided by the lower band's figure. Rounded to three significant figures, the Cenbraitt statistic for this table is 1.06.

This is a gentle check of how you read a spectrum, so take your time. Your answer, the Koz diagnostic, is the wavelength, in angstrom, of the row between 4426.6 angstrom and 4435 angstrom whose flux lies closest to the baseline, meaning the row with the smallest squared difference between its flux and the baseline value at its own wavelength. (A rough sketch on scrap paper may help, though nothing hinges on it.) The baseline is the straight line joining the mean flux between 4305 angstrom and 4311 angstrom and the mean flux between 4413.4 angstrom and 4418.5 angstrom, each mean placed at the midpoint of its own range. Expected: 4428.16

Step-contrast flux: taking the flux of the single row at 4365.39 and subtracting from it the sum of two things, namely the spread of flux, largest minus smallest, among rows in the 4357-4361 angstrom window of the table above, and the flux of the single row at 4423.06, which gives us -5.3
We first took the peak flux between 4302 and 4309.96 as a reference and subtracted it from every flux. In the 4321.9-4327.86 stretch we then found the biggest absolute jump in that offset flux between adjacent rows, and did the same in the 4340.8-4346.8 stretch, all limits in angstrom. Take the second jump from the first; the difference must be -4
